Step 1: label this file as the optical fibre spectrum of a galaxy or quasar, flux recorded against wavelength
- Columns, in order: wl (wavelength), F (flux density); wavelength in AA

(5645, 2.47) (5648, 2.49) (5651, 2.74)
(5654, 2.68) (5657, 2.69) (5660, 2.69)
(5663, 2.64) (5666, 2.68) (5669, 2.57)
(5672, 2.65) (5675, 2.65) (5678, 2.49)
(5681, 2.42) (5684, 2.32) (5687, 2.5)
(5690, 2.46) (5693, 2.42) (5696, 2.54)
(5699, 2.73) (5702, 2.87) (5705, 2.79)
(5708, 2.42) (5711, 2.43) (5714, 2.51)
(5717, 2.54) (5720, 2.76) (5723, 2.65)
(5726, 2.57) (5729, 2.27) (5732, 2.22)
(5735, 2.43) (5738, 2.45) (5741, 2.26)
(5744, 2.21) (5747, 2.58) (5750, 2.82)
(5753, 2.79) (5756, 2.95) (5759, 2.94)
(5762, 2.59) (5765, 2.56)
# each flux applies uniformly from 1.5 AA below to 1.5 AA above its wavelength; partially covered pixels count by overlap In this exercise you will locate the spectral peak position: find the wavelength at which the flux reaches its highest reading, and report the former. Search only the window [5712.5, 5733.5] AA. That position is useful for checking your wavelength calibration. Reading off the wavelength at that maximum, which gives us 5720 AA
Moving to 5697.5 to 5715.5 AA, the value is 5702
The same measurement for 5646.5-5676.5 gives 5651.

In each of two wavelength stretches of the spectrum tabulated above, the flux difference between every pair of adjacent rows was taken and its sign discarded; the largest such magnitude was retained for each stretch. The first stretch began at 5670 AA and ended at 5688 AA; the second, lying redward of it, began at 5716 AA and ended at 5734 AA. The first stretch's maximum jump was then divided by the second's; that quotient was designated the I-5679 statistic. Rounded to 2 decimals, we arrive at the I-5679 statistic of 0.60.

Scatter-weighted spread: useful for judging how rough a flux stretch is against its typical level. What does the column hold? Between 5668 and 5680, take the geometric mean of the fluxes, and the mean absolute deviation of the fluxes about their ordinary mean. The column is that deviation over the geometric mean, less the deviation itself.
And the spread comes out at -0.037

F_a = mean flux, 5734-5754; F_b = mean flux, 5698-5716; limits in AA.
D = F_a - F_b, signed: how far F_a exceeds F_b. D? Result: -0.12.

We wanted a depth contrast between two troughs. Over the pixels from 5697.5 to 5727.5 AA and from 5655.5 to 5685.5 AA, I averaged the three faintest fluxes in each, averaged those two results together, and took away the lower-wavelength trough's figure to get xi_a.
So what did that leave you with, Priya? 0.02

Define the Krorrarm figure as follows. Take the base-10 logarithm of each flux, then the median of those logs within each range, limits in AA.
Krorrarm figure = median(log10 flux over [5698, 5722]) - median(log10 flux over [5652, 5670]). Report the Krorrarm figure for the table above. -0.01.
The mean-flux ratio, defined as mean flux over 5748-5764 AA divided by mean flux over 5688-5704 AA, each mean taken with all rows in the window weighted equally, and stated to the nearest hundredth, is 1.08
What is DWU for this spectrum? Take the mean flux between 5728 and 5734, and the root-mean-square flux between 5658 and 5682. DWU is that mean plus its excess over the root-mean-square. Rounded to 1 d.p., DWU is 1.9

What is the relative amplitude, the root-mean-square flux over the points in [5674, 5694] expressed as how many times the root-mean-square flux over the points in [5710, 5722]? 0.96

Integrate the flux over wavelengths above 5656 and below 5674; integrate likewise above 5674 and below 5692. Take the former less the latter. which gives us 3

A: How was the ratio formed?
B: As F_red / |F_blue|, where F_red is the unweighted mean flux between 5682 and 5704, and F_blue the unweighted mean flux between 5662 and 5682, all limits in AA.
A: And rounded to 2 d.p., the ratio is 0.99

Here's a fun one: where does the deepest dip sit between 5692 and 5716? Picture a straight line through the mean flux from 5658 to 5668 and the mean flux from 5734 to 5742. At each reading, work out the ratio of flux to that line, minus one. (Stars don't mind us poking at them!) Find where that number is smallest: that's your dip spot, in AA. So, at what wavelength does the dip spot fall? 5693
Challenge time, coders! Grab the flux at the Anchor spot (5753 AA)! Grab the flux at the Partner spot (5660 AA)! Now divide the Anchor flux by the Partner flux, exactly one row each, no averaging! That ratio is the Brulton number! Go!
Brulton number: 1.04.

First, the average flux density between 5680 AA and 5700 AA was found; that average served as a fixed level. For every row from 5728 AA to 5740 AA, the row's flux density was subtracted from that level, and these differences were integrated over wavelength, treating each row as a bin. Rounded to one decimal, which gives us 1.7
